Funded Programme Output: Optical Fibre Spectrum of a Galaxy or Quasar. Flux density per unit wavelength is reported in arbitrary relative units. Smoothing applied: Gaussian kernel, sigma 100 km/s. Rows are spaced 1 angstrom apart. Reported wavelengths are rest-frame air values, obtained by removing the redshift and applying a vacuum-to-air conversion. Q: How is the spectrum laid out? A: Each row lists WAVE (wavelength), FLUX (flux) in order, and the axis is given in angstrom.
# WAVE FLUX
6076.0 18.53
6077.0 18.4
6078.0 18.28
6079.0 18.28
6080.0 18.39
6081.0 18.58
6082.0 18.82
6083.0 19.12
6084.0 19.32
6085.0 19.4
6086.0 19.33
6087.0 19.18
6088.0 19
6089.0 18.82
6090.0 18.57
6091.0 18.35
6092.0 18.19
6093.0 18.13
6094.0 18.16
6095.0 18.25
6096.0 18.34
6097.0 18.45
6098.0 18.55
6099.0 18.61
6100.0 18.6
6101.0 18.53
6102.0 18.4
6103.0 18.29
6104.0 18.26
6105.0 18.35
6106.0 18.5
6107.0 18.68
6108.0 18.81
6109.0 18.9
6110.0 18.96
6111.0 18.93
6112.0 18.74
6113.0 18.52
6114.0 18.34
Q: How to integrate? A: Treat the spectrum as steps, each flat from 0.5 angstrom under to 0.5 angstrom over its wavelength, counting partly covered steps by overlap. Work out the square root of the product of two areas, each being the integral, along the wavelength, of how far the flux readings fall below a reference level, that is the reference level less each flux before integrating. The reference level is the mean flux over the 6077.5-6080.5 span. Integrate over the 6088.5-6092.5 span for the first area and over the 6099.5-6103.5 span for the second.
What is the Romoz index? 0.61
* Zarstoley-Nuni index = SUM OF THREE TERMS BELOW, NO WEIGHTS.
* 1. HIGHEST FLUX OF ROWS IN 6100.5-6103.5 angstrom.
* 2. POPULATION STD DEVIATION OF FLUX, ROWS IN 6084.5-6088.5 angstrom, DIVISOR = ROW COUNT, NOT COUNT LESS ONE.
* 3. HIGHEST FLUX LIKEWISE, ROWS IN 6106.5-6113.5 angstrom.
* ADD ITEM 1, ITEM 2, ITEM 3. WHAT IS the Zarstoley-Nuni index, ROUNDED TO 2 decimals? 37.64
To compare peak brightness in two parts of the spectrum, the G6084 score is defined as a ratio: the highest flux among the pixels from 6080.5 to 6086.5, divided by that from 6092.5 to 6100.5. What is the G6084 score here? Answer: 1.04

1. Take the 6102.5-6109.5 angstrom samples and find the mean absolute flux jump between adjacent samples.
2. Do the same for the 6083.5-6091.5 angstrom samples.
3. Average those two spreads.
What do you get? 0.137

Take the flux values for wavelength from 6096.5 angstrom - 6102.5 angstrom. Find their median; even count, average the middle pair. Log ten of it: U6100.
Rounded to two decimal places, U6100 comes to 1.27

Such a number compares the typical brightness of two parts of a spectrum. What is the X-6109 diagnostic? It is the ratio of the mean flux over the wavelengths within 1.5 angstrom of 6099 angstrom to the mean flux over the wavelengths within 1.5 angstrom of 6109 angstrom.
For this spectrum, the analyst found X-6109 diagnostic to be 0.98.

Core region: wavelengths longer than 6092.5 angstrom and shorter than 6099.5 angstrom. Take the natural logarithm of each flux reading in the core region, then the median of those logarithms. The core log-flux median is 2.91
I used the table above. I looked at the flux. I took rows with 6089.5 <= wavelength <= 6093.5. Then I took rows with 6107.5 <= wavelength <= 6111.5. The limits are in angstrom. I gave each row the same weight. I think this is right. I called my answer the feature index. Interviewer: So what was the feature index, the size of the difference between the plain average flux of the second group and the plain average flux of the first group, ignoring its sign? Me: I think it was 0.59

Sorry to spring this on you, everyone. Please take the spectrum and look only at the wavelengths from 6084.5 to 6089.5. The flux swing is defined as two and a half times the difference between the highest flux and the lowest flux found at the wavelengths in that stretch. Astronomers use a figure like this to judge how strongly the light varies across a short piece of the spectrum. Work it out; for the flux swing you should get 1.45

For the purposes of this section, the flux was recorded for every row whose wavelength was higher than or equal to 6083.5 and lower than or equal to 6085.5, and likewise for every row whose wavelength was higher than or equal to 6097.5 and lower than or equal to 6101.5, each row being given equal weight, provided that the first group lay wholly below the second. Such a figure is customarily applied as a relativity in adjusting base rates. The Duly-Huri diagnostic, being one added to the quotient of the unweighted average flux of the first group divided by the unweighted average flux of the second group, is 2.04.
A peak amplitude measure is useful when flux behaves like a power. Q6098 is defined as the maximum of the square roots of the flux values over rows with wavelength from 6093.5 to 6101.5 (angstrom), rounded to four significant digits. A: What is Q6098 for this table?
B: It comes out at 4.314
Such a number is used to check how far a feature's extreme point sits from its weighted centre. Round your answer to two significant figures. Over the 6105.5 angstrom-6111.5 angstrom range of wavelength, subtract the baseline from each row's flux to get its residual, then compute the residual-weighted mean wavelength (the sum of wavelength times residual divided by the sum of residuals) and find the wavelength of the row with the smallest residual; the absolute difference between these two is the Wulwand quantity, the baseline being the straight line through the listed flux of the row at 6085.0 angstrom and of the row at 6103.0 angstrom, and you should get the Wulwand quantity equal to 3.0 angstrom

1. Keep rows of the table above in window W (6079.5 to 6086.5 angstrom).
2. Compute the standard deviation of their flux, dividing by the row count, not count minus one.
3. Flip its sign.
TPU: -0.37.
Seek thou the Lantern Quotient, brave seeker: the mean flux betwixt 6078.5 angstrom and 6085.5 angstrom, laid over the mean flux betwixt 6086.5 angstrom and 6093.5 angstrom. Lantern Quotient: 1.01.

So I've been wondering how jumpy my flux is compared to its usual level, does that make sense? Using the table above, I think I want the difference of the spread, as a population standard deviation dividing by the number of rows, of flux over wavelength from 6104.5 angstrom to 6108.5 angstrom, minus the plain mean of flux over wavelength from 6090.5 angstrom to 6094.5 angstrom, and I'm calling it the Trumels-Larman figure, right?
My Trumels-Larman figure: -18.03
